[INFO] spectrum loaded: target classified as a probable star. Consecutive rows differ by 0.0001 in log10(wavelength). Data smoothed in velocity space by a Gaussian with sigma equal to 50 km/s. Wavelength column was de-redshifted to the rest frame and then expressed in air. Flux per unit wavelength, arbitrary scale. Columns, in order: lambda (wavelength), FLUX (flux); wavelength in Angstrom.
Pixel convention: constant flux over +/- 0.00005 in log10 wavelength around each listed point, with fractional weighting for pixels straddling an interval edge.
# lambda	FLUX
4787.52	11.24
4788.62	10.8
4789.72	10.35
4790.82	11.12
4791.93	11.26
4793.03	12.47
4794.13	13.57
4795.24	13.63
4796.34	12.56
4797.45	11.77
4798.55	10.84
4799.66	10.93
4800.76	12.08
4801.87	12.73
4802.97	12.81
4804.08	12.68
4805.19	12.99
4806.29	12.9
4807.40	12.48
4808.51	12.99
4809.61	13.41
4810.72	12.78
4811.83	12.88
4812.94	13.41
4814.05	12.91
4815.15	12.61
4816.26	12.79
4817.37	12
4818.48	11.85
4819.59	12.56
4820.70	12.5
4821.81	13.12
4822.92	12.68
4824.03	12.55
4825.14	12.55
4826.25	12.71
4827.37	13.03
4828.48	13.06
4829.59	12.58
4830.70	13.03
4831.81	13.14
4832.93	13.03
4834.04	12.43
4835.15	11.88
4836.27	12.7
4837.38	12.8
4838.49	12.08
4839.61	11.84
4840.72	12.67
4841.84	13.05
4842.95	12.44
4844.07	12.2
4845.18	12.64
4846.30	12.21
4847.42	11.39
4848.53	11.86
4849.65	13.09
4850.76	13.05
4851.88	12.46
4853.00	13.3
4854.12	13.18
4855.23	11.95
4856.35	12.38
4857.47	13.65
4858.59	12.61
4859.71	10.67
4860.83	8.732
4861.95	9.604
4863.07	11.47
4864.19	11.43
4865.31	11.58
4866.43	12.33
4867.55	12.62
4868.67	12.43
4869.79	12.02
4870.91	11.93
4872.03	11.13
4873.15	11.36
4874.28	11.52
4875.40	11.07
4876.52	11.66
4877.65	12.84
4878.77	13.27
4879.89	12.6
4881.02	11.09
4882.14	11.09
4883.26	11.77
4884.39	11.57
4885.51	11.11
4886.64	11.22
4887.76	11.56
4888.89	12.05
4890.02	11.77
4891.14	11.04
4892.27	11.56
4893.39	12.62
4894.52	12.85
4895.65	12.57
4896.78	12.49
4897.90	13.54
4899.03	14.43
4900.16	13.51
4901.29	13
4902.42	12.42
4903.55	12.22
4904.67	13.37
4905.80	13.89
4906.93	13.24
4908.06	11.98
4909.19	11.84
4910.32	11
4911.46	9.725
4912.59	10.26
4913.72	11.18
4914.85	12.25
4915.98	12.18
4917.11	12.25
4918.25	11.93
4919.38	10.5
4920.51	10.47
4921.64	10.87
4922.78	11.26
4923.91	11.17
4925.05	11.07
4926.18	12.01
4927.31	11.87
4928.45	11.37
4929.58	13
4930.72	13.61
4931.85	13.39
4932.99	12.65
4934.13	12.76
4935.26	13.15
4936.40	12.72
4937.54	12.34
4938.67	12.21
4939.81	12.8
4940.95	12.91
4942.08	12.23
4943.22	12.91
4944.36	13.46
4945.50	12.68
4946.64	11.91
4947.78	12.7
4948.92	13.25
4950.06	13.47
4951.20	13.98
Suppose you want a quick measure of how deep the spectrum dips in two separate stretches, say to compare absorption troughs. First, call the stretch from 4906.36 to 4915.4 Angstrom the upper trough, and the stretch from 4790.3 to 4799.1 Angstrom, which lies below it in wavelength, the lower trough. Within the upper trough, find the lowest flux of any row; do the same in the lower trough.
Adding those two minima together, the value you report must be 20.6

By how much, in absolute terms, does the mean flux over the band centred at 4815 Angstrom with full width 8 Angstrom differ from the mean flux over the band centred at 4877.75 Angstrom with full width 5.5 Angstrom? 0.3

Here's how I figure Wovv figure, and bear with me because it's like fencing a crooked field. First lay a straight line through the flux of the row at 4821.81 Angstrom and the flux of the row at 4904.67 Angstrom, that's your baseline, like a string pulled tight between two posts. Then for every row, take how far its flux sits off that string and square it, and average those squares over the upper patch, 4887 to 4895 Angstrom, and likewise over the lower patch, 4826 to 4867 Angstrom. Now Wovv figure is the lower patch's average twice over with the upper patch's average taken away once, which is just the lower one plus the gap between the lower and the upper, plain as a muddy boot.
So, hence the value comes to 1.3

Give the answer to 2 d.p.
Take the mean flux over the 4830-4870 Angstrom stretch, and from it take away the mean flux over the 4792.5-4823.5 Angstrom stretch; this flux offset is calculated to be -0.38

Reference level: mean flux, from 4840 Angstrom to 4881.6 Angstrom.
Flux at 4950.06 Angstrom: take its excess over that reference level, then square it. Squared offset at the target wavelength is 2.0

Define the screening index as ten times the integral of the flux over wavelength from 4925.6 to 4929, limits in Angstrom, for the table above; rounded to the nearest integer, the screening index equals 400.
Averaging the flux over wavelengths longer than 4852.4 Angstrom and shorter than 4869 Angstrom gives 11.9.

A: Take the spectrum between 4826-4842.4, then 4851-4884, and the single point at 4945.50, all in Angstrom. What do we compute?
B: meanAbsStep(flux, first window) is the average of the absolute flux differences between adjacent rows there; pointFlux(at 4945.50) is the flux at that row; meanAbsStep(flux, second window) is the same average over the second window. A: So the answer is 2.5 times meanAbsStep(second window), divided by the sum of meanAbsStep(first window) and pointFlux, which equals 0.138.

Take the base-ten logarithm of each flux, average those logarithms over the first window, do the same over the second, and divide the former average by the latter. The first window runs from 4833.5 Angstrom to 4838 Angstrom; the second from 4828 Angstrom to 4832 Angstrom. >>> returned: 0.98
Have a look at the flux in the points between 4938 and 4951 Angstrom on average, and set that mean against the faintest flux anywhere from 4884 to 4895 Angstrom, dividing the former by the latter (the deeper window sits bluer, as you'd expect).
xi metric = 1.16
